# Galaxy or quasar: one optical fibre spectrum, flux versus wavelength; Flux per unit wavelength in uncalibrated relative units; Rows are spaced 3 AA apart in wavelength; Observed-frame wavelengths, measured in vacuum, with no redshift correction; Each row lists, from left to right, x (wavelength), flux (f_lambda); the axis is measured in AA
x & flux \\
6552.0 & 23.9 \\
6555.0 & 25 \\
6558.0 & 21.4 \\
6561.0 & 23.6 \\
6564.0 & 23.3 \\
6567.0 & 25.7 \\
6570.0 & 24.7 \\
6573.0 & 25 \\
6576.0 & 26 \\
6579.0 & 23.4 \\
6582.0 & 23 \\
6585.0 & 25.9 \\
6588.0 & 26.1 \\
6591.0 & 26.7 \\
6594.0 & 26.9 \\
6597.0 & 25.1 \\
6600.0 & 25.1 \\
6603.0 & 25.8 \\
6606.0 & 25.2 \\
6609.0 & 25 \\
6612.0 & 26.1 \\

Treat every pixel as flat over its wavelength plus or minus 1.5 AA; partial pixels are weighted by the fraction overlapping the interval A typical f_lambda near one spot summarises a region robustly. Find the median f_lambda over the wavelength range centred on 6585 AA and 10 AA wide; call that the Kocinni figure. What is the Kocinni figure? 25.9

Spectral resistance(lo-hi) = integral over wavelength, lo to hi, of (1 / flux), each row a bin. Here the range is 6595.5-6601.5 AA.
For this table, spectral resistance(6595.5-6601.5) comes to 0.239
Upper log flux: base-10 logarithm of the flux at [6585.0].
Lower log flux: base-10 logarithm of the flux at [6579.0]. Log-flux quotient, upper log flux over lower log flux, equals 1.03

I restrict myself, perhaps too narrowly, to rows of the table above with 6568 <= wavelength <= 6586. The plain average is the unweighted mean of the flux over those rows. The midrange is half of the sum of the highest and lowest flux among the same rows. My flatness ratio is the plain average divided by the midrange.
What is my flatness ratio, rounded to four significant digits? 1.007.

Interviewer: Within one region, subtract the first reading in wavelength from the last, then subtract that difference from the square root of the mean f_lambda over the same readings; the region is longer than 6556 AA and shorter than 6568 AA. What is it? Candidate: 0.5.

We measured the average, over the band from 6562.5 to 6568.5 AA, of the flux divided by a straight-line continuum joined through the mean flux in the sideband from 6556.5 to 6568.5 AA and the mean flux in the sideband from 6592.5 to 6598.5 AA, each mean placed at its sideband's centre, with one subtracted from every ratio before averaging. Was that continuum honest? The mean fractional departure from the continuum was 0.032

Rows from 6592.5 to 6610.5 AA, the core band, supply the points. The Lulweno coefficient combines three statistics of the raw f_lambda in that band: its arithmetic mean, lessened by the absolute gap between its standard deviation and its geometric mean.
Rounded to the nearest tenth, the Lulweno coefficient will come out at 0.7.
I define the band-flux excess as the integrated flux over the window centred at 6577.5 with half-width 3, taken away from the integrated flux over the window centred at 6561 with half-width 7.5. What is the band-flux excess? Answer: 209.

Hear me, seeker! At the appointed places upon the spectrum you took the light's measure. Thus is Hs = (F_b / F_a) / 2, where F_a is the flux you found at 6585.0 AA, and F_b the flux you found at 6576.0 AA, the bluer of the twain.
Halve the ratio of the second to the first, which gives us 0.50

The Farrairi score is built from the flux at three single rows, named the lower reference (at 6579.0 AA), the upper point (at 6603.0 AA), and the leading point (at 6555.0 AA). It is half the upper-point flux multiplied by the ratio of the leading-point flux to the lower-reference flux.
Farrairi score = 13.8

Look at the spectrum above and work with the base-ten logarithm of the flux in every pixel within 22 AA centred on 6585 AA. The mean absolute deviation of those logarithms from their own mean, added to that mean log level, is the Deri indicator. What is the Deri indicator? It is 1.43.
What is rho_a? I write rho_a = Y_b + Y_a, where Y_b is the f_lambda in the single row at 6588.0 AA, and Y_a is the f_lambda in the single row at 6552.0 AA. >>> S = 50.0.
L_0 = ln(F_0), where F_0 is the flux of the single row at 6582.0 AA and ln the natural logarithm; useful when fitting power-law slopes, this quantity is 3.14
